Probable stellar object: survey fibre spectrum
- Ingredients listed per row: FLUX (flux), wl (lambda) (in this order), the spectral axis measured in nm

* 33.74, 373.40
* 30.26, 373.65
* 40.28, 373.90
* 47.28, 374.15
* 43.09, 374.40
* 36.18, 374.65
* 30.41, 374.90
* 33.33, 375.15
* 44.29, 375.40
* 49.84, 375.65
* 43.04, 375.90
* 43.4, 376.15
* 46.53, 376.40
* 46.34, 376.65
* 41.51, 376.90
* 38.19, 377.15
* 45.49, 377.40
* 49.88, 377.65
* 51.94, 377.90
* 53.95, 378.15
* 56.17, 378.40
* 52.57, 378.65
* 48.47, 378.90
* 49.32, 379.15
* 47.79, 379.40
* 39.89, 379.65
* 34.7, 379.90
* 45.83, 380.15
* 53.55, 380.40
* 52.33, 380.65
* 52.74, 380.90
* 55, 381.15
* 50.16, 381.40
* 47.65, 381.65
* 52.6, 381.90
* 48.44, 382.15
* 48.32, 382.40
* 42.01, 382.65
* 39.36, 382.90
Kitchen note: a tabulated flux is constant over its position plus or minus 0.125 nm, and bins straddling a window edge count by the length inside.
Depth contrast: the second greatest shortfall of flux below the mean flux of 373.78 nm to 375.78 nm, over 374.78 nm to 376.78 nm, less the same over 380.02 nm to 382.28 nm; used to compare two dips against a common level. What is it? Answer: 14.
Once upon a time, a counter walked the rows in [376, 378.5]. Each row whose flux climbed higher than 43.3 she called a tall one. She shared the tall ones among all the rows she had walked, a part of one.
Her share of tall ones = 0.80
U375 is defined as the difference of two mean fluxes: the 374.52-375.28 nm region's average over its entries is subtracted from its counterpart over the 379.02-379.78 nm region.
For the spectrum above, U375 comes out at 12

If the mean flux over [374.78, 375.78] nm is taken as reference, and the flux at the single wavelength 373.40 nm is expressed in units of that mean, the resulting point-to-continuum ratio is 0.85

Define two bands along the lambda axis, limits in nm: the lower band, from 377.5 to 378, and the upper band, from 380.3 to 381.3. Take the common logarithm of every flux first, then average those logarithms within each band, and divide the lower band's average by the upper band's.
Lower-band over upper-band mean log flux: 0.99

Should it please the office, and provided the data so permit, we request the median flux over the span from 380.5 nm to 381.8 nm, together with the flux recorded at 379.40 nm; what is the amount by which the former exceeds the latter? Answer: 5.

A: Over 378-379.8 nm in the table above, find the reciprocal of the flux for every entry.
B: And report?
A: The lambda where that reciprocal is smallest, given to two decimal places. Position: 378.40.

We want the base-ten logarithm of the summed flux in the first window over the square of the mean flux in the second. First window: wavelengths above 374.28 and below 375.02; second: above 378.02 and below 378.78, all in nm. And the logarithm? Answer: -1.43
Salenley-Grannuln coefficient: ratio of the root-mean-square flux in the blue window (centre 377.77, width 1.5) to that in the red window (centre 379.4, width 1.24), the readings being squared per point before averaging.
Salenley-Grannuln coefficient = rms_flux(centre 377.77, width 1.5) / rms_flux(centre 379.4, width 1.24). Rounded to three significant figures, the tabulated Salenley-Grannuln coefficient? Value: 1.12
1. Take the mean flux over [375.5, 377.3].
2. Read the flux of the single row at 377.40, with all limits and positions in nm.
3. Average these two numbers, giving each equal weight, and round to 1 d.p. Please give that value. 44.8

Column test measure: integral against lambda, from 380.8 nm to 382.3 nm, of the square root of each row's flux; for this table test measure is 10.7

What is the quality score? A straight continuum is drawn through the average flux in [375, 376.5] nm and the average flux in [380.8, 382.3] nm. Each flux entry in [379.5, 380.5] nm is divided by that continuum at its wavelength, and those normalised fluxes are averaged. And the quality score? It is 0.89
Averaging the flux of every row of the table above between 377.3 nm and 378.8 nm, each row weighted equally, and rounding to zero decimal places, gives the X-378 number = 52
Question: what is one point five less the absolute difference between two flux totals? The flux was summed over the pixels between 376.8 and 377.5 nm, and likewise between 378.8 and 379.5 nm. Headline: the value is -19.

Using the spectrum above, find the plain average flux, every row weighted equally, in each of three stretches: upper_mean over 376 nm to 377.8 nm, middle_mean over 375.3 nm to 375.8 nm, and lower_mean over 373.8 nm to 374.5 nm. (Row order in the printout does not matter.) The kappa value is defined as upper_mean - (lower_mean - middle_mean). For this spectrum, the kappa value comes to 48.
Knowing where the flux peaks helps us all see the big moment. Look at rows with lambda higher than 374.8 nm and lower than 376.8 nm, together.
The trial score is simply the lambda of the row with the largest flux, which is 375.65 nm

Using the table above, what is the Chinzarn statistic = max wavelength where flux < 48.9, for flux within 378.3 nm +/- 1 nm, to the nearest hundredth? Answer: 378.90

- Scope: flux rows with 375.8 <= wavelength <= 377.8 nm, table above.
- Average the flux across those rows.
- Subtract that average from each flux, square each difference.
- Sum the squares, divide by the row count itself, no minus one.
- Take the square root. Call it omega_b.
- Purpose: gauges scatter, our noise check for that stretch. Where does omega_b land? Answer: 3.3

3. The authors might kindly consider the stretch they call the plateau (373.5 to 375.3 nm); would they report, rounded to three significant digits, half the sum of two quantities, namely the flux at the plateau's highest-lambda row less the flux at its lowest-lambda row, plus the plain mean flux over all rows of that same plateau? 20.2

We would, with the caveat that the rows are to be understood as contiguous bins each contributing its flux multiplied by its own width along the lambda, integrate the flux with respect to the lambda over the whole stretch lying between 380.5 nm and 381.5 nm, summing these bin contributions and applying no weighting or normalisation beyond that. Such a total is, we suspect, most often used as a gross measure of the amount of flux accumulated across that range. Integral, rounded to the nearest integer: 53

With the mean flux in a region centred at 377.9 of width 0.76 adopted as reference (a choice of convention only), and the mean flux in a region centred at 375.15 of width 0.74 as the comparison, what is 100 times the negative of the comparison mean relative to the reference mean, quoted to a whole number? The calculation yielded -69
